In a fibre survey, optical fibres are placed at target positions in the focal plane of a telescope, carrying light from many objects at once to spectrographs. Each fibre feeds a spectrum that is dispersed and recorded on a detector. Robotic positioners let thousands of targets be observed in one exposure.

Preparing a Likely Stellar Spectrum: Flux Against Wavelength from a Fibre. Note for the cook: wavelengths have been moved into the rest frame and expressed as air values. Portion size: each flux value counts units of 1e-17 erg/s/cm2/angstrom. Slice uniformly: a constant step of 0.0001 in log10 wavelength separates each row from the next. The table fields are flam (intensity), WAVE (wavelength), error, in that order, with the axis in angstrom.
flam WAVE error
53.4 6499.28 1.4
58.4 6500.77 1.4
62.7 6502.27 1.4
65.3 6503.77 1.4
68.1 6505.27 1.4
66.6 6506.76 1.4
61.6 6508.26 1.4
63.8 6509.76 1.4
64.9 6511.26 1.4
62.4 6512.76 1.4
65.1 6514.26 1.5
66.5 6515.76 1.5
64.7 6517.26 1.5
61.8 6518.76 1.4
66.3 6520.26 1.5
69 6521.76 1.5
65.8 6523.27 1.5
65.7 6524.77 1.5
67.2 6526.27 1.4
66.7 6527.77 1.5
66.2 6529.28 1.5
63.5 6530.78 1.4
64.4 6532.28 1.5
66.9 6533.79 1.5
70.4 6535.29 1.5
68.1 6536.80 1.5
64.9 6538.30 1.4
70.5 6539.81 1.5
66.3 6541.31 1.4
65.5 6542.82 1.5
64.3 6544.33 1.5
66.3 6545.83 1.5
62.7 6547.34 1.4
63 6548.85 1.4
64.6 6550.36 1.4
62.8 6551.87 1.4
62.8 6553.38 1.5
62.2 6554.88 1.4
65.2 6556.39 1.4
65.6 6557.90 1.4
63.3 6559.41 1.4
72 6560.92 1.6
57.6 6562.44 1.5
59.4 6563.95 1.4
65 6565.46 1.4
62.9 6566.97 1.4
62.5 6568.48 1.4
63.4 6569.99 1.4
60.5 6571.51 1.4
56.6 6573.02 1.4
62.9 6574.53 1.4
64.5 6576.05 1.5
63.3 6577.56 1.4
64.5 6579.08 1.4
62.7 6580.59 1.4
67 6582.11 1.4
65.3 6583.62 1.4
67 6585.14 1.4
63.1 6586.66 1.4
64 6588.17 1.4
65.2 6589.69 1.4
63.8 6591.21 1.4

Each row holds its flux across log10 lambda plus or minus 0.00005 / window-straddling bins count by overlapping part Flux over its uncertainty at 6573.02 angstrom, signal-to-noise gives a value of 40.4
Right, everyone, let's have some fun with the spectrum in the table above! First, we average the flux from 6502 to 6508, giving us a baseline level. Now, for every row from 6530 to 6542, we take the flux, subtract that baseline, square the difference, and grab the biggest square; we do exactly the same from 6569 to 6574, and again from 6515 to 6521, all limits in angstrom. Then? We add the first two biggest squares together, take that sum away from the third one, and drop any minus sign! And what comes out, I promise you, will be 91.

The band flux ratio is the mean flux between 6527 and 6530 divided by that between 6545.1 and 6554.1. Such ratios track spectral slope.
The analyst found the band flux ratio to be 1.04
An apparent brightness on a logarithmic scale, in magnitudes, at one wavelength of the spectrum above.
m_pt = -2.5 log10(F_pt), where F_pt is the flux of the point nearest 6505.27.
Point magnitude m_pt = -4.58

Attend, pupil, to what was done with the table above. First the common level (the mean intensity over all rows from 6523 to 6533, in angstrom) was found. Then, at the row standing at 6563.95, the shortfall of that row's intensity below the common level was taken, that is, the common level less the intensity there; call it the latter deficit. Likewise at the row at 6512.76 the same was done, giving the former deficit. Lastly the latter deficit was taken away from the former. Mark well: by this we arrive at -3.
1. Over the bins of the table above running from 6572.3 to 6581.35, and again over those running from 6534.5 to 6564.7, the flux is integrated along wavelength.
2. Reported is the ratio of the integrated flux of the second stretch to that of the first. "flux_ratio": 3.5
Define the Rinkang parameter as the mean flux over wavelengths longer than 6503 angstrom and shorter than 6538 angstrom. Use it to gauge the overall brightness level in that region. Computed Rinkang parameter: 65.7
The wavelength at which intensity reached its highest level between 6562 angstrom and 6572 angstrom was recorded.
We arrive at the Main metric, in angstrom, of 6565.46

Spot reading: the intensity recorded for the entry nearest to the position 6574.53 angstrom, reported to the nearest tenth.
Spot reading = 62.9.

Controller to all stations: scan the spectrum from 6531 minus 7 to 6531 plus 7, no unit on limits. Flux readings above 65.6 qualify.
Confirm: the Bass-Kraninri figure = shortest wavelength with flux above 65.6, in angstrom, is 6524.77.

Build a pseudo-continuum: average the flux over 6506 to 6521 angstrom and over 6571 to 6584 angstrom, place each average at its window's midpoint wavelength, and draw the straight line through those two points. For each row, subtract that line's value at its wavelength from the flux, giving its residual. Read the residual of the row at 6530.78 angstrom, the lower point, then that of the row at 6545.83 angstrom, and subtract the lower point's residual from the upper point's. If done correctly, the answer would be 3.1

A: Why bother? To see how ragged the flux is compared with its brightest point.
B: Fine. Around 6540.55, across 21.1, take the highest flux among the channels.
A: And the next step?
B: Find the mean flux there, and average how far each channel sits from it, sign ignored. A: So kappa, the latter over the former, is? 0.028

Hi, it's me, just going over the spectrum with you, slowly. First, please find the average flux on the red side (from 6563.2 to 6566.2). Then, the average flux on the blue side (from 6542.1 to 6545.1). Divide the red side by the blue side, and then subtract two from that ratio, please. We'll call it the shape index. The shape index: -1.04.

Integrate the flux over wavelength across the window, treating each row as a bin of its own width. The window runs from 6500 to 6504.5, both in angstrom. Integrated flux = 279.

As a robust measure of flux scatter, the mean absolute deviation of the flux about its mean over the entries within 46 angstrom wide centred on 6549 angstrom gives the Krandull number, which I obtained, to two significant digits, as 2.3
